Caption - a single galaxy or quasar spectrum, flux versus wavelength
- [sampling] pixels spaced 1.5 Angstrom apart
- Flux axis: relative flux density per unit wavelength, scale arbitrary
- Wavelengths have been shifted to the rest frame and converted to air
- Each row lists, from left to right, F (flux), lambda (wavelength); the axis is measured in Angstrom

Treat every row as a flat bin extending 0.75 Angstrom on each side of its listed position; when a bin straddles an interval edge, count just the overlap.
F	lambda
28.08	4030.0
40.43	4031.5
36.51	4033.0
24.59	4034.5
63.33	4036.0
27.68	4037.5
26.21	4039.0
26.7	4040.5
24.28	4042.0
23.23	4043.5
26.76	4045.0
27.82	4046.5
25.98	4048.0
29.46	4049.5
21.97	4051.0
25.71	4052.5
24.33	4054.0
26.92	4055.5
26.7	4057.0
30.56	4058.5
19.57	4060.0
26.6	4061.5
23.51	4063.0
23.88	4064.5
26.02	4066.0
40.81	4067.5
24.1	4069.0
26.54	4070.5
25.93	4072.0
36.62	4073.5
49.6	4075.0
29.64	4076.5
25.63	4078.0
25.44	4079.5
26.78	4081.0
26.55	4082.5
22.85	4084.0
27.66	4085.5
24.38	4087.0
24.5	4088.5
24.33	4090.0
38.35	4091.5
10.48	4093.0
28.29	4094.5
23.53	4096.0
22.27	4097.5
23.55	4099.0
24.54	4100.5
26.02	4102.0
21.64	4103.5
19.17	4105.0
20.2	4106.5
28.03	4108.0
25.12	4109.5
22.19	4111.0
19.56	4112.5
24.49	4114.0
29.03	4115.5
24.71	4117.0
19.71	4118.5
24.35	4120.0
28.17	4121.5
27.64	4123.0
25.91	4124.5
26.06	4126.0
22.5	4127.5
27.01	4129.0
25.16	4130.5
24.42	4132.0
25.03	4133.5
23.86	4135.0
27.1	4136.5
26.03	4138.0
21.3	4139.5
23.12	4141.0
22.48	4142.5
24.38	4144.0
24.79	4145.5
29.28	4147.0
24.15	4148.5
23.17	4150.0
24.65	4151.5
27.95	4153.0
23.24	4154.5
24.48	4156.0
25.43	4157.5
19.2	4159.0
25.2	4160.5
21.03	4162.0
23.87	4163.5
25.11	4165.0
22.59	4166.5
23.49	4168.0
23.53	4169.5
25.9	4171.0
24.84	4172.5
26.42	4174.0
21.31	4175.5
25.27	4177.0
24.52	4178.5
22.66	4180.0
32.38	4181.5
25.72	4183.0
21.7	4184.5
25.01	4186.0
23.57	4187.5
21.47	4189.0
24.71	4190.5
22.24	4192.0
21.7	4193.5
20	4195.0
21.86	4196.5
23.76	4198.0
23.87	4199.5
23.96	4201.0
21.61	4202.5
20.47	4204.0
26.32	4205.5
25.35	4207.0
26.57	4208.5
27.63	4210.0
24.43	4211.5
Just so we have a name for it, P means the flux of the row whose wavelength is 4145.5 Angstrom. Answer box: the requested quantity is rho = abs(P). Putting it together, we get 24.8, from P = 24.79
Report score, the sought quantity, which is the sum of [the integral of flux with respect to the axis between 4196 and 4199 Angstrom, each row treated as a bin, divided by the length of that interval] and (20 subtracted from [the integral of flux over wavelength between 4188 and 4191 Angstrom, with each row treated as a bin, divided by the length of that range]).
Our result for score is 26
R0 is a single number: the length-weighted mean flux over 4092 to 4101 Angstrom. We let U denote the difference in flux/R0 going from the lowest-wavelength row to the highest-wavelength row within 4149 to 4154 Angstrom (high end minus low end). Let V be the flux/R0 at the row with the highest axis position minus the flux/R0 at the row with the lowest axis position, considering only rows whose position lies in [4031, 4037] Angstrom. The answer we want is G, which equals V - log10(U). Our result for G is 1.69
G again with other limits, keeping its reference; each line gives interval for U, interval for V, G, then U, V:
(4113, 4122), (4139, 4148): 1.14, 0.16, 0.4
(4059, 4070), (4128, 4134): 0.61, 0.20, -0.1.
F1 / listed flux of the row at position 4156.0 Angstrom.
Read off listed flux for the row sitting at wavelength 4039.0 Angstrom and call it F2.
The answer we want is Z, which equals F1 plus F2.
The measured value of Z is 51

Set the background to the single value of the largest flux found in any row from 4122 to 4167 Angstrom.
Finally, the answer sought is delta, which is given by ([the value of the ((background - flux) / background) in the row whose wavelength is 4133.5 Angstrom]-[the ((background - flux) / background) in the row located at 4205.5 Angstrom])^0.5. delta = 0.21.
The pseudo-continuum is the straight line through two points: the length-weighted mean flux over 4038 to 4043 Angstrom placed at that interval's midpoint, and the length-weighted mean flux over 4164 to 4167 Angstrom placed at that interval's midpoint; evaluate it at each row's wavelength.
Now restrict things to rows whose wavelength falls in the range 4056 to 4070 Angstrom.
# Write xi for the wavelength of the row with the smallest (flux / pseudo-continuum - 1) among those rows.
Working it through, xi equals 4060.0 Angstrom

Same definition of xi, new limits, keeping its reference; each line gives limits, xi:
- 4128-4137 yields 4135.0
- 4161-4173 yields 4162.0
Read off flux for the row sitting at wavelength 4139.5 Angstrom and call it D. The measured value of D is 21.3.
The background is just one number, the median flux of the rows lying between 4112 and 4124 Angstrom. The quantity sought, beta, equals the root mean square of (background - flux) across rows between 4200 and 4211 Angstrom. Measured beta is 2.5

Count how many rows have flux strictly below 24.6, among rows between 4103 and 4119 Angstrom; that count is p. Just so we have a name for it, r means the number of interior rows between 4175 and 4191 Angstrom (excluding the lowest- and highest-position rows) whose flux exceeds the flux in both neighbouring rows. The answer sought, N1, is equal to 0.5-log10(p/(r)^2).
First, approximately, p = 7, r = 3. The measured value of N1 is 0.6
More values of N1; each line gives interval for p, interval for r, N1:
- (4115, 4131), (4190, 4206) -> 0.0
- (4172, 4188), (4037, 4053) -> 0.8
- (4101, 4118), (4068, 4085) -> 0.7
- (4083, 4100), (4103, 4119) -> 0.2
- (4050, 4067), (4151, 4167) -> 1.0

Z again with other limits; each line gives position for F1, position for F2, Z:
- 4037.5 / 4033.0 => 64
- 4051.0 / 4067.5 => 63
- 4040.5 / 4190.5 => 51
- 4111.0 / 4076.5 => 52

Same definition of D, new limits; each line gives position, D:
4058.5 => 30.56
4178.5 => 24.52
